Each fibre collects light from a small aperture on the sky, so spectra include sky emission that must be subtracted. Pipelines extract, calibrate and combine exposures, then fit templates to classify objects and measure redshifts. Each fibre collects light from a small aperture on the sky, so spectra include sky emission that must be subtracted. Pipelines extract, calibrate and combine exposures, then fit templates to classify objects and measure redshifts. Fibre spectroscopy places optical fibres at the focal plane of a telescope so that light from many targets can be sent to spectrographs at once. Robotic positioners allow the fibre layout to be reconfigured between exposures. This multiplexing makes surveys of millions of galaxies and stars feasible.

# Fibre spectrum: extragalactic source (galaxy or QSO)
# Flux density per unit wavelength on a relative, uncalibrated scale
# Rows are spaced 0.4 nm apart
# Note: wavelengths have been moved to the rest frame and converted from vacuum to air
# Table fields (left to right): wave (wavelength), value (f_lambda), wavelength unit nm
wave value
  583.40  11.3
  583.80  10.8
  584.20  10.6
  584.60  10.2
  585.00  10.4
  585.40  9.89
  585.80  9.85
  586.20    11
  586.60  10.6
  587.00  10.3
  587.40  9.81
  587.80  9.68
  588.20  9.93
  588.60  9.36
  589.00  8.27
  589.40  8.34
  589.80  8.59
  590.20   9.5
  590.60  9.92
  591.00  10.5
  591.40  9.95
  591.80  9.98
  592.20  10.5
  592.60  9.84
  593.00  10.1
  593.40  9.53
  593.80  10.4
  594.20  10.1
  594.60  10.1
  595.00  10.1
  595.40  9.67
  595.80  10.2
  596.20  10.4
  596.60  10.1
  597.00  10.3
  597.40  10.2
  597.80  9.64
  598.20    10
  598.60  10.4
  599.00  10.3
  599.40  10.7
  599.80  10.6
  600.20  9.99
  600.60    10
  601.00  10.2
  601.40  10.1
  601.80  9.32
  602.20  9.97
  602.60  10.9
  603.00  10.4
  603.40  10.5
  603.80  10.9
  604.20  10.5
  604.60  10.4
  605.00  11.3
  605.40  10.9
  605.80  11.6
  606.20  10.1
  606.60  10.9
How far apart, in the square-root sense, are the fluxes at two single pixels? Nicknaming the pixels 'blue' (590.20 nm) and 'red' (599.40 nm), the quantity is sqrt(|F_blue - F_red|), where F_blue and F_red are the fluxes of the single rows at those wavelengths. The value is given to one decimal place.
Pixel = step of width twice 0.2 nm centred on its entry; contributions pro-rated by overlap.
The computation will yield 1.1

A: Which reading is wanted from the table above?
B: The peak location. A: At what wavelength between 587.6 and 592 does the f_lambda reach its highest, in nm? 591.00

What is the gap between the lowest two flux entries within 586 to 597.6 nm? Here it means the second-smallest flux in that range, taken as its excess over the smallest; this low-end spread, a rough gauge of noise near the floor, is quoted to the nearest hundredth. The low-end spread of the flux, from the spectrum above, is 0.07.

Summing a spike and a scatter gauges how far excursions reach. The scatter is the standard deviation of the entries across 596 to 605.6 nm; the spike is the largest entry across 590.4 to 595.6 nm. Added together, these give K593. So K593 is 10.9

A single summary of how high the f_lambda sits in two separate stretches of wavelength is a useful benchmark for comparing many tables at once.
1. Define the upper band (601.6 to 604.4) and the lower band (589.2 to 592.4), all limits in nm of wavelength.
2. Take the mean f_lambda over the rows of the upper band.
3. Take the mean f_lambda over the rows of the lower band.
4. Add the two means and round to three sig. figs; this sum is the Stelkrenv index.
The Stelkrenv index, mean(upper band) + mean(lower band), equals 20.0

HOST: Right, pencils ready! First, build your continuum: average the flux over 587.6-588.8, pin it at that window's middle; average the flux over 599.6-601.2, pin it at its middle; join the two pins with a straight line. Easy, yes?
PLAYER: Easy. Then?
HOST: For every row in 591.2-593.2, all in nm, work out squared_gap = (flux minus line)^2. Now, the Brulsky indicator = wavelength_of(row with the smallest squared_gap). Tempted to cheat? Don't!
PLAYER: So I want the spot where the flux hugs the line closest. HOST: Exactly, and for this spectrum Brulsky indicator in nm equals 592.60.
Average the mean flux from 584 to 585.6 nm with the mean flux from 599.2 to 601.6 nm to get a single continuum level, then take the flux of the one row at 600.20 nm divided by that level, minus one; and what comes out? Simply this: -0.027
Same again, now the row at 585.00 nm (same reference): 0.013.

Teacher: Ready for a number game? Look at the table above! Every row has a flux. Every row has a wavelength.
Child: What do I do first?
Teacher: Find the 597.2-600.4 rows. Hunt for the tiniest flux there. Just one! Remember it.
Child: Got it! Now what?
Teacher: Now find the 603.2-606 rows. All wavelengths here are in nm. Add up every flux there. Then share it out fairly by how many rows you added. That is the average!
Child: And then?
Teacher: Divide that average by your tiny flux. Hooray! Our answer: 1.13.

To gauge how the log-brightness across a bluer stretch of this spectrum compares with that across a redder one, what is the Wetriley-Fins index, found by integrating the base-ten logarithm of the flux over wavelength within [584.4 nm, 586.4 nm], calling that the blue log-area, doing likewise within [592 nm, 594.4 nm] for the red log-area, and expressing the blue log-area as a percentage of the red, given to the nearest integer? 84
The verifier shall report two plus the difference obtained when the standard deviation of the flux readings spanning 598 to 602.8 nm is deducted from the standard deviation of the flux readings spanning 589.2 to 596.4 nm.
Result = 2.18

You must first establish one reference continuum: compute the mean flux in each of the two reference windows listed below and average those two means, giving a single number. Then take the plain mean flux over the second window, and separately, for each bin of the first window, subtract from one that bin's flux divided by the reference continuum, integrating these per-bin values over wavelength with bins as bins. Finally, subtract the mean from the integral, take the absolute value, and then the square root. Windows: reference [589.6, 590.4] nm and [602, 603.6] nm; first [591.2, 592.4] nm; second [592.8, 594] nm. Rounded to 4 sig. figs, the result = 3.172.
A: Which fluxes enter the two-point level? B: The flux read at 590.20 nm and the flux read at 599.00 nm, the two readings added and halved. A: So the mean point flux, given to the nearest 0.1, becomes 9.9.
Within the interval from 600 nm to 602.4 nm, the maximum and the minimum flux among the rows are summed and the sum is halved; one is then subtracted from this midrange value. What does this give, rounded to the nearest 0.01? 8.76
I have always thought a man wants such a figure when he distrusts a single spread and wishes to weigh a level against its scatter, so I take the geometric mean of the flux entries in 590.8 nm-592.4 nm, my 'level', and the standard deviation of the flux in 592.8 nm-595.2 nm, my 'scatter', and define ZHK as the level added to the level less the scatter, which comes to 20.2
